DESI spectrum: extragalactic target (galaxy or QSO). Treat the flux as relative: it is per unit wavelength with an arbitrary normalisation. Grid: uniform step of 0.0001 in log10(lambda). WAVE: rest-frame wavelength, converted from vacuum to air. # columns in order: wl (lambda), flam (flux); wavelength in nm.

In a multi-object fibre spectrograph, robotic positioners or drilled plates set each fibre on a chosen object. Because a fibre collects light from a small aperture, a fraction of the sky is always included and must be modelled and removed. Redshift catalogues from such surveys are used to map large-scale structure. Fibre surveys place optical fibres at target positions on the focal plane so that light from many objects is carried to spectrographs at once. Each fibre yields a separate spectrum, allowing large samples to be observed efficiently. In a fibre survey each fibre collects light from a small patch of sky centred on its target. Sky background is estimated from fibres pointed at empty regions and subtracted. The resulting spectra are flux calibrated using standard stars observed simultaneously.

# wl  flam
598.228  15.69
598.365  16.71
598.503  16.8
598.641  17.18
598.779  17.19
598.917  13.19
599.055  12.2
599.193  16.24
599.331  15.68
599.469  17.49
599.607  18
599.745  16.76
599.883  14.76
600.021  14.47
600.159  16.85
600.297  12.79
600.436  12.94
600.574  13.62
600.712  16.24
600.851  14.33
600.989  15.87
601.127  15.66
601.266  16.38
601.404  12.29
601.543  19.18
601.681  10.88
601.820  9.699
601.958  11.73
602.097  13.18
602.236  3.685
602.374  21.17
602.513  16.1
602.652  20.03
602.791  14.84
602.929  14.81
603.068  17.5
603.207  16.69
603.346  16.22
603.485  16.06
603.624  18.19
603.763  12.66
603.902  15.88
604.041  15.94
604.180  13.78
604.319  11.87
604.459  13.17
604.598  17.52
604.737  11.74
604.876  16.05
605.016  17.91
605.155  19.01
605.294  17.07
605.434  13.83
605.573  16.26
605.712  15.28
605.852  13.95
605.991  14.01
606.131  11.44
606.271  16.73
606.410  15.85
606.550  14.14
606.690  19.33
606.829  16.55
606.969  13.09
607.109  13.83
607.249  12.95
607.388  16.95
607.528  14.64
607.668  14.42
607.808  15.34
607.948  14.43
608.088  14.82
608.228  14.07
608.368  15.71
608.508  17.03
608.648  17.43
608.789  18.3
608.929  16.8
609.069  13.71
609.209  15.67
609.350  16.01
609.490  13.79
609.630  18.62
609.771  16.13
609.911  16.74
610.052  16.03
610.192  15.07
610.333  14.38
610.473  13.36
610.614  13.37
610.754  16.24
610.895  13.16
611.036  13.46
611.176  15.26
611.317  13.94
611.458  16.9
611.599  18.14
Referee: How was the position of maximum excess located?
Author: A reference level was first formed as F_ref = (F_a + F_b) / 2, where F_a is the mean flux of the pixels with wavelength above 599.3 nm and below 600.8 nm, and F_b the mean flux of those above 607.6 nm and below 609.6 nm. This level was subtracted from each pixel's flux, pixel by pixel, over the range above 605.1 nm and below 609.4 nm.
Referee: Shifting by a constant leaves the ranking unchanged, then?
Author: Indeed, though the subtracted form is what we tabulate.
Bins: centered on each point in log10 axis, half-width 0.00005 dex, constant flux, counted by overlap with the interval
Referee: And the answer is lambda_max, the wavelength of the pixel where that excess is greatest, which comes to 606.690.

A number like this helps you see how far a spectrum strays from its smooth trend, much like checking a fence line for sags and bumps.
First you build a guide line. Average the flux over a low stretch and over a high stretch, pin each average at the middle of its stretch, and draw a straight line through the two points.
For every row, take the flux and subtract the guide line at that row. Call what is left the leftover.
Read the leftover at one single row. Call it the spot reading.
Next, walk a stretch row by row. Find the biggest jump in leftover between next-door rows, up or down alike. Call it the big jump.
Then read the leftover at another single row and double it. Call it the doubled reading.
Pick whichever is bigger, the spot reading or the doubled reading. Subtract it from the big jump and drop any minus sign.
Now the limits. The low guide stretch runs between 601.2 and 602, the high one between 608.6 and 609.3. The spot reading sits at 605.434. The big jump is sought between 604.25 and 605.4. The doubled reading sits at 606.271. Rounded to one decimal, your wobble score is 2.9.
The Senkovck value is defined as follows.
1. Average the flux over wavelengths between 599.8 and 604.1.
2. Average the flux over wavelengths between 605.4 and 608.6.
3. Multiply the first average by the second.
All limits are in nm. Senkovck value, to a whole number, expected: 223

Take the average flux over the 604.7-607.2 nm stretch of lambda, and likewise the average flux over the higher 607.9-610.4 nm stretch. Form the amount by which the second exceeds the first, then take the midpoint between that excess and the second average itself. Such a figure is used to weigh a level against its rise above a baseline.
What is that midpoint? 8.15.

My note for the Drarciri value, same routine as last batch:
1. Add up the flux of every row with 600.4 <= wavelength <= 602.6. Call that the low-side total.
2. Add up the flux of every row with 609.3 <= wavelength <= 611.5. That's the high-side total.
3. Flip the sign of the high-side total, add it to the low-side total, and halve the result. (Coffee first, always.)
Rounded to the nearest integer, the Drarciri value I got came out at -10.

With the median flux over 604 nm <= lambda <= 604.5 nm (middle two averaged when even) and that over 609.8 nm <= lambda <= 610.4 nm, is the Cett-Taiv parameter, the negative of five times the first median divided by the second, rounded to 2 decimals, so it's -4.33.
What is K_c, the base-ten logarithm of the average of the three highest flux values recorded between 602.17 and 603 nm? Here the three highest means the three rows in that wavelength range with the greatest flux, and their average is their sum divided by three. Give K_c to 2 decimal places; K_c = 1.28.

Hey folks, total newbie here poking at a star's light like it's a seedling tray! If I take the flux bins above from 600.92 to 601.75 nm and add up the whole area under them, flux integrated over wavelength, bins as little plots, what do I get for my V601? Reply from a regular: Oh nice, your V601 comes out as 12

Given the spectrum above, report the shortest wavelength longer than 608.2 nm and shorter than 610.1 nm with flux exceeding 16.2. 608.508 nm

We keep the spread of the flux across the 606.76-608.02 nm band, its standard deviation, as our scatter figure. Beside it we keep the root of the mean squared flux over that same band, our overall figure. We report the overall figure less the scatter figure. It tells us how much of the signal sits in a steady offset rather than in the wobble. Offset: 13.4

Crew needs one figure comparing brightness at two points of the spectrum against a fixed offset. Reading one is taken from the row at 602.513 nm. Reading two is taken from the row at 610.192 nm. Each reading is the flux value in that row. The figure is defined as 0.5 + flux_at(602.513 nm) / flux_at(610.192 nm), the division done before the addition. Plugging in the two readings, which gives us 1.57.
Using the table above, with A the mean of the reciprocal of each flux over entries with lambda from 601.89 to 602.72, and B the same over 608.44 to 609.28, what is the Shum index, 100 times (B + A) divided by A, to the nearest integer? 162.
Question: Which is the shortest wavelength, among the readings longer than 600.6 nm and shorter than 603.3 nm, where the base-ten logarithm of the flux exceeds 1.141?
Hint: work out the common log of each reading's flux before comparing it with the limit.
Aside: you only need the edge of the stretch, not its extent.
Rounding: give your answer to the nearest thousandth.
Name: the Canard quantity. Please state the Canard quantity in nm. 600.712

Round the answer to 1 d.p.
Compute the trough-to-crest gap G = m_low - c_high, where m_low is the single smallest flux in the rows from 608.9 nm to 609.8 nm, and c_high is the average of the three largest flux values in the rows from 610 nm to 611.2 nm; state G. -2.1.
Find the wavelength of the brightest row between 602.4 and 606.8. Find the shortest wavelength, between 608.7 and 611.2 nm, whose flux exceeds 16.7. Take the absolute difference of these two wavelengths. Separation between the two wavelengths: 6.14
